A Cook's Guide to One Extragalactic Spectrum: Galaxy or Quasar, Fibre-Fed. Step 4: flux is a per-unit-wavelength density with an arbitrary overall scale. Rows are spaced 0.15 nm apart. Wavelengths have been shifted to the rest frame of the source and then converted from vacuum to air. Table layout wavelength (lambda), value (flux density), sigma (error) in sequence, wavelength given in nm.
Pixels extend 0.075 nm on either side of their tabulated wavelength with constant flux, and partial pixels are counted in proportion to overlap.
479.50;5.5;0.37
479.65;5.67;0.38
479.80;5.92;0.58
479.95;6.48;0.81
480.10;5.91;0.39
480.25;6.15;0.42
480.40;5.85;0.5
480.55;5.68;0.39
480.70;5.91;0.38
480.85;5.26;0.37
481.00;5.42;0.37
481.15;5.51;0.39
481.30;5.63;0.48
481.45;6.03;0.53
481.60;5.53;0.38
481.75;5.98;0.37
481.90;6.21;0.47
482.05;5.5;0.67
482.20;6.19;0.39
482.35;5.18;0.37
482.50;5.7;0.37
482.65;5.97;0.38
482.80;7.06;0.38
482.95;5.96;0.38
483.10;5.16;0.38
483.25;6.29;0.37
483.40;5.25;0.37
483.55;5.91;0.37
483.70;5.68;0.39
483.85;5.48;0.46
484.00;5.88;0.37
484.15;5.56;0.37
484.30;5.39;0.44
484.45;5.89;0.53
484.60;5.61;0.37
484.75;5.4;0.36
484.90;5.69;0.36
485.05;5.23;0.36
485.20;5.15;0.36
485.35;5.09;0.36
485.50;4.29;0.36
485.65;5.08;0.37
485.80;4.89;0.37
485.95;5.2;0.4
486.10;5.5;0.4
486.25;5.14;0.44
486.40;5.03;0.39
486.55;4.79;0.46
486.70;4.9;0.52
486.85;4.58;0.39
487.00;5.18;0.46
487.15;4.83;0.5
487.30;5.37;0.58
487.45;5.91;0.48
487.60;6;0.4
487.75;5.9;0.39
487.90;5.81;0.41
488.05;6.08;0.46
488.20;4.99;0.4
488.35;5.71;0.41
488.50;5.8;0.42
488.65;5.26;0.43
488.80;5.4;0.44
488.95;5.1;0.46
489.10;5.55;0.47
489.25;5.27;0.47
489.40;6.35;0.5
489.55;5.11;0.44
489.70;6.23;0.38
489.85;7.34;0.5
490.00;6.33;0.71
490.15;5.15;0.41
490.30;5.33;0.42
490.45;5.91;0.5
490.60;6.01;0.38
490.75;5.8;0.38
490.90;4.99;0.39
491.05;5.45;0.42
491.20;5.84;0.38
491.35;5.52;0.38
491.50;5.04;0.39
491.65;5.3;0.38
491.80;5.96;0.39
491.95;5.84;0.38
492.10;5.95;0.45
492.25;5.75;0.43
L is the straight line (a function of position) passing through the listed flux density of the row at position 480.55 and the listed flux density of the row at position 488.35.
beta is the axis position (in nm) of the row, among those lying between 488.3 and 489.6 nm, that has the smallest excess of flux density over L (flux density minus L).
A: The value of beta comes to 488.95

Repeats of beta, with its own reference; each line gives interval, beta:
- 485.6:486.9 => 486.85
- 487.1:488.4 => 487.15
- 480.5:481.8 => 480.85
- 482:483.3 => 483.10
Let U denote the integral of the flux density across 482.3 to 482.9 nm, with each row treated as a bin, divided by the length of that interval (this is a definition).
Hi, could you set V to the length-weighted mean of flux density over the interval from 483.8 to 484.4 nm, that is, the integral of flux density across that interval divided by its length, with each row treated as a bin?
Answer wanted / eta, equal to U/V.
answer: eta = 1.07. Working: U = 6.01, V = 5.59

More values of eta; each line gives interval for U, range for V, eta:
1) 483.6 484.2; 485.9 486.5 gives 1.09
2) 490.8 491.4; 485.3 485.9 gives 1.13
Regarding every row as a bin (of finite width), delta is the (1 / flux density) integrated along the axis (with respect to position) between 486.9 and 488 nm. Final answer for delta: 0.199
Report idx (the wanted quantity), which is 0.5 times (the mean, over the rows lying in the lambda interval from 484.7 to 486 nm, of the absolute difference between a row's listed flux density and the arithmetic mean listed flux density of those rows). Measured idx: 0.123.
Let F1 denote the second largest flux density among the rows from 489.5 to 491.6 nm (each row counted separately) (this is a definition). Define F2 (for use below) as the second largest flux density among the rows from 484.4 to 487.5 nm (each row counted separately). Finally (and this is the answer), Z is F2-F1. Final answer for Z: -0.44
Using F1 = 6.33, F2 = 5.89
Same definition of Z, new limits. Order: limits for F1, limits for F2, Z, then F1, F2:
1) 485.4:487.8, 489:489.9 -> 0.44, 5.91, 6.35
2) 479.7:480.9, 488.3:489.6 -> -0.35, 6.15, 5.8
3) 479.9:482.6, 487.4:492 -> 0.14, 6.21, 6.35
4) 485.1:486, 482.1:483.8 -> 1.14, 5.15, 6.29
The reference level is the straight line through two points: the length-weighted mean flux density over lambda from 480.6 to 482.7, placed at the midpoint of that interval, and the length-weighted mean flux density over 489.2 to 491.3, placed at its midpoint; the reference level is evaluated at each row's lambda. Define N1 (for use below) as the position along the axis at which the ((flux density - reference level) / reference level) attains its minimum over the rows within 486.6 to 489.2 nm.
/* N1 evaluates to 486.85 nm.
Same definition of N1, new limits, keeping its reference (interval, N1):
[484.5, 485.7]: 485.50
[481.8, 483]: 482.35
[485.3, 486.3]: 485.50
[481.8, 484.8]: 483.10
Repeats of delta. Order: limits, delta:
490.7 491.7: 0.185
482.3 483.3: 0.171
